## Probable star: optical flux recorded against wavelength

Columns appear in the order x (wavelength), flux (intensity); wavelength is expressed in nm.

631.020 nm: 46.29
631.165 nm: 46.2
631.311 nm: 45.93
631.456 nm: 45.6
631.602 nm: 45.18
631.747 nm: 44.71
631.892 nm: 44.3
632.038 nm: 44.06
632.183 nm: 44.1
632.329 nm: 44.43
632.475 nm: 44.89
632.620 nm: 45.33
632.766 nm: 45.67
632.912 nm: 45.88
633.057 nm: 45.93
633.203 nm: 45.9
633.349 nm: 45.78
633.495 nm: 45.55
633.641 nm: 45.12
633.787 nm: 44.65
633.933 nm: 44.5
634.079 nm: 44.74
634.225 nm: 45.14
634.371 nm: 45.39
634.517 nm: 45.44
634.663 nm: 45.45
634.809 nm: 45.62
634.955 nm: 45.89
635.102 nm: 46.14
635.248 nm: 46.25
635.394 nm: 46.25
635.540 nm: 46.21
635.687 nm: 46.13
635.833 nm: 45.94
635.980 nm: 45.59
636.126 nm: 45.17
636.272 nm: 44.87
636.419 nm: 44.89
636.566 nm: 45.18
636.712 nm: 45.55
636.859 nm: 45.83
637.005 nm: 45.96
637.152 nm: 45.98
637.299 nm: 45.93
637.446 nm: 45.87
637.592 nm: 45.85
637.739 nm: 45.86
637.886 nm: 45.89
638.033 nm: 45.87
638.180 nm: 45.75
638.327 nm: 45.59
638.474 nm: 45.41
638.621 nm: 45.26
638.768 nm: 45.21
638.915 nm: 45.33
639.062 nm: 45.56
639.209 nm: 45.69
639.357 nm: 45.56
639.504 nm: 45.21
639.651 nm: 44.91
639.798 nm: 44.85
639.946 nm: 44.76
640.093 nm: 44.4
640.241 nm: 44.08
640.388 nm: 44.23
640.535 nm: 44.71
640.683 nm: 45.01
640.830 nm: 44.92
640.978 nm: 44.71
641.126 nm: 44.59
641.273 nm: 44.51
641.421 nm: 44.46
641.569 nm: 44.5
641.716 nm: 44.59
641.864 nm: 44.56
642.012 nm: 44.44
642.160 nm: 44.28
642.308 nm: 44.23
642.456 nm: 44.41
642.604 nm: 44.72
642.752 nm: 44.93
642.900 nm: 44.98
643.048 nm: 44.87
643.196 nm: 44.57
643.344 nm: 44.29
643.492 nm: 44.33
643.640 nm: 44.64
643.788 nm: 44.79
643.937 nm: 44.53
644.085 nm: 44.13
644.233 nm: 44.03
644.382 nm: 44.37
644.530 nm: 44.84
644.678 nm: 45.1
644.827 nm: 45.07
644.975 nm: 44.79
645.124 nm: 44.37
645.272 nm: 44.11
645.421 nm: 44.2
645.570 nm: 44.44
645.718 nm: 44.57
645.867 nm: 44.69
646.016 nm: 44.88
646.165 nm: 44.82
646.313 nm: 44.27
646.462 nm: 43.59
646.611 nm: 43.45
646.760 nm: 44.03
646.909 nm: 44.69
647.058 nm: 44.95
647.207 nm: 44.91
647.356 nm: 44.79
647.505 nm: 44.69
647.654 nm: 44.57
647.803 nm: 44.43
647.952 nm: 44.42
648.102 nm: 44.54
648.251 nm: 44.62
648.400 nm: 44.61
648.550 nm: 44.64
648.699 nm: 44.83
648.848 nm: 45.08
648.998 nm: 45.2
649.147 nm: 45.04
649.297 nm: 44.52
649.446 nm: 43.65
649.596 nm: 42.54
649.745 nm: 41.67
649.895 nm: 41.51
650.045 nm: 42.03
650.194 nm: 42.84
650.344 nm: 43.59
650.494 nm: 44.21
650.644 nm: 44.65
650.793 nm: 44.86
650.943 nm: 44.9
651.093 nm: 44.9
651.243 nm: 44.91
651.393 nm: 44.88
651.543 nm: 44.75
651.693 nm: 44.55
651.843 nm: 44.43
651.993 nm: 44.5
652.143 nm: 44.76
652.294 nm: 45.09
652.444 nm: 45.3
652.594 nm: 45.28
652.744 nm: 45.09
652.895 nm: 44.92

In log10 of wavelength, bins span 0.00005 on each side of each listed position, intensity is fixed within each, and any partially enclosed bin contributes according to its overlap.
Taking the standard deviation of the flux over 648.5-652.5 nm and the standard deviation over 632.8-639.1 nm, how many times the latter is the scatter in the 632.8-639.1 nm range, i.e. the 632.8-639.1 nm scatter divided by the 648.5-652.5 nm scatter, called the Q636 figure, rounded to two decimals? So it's 0.40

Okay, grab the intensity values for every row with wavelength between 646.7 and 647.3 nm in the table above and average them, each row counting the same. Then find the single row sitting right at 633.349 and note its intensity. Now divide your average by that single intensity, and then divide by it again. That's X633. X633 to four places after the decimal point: 0.0213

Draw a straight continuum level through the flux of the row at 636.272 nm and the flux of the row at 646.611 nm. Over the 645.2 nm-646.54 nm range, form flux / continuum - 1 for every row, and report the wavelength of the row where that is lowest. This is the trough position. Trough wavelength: 646.462 nm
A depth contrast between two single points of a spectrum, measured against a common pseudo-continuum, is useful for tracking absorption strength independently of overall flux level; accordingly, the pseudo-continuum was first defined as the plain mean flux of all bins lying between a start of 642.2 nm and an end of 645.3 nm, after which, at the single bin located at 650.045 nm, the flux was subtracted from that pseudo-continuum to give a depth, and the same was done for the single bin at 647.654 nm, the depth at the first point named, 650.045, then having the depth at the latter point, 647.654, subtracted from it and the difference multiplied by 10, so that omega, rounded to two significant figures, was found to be 25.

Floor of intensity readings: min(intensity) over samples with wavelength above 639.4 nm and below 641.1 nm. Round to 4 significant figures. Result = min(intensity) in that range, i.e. 44.08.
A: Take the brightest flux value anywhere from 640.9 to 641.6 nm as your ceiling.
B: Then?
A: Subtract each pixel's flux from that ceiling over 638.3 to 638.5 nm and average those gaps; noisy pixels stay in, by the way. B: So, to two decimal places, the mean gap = -0.79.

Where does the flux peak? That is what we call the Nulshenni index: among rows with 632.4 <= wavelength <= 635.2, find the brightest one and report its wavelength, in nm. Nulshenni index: 635.102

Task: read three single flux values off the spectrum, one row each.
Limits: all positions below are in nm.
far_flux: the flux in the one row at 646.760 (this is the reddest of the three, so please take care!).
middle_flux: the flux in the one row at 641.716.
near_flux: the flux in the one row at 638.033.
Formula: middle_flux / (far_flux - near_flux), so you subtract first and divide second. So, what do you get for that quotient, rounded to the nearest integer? -24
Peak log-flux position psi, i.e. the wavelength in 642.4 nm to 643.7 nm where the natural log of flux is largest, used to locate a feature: 642.900 nm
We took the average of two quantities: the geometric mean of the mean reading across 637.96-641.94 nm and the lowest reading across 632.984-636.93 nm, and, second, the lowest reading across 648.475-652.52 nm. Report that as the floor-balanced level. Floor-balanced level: 43.1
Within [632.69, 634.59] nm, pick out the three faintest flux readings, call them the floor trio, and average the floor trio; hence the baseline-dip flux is 44.6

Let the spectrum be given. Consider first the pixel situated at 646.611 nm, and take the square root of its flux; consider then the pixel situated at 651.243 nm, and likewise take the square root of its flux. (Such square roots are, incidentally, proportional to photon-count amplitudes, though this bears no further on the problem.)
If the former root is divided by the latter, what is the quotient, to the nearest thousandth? 0.984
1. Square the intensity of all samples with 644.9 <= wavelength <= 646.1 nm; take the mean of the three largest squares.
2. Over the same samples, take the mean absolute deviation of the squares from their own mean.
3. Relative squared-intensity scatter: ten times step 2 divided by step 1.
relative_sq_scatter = 0.100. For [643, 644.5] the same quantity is 0.100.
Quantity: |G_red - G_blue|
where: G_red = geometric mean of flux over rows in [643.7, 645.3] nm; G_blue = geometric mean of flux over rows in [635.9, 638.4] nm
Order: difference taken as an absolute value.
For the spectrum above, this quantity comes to 1.07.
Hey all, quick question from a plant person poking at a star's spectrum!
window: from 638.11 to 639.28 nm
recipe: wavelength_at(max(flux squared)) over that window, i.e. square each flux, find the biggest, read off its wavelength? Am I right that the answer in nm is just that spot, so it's 638.180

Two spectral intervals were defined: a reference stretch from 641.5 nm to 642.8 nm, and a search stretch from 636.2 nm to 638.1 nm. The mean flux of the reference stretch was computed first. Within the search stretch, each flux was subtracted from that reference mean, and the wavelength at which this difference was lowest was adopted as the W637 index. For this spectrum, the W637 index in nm 637.152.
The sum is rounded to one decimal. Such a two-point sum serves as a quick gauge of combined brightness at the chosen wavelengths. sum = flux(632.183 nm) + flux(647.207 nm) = 89.0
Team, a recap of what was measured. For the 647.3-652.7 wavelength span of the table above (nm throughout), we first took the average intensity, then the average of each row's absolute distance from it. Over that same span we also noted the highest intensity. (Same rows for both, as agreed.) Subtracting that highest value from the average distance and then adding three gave -41.6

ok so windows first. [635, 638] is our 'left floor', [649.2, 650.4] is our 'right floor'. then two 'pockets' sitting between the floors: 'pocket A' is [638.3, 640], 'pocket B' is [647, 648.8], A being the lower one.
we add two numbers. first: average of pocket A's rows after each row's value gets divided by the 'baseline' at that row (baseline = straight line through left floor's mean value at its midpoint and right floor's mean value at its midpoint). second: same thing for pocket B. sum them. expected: 2.04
